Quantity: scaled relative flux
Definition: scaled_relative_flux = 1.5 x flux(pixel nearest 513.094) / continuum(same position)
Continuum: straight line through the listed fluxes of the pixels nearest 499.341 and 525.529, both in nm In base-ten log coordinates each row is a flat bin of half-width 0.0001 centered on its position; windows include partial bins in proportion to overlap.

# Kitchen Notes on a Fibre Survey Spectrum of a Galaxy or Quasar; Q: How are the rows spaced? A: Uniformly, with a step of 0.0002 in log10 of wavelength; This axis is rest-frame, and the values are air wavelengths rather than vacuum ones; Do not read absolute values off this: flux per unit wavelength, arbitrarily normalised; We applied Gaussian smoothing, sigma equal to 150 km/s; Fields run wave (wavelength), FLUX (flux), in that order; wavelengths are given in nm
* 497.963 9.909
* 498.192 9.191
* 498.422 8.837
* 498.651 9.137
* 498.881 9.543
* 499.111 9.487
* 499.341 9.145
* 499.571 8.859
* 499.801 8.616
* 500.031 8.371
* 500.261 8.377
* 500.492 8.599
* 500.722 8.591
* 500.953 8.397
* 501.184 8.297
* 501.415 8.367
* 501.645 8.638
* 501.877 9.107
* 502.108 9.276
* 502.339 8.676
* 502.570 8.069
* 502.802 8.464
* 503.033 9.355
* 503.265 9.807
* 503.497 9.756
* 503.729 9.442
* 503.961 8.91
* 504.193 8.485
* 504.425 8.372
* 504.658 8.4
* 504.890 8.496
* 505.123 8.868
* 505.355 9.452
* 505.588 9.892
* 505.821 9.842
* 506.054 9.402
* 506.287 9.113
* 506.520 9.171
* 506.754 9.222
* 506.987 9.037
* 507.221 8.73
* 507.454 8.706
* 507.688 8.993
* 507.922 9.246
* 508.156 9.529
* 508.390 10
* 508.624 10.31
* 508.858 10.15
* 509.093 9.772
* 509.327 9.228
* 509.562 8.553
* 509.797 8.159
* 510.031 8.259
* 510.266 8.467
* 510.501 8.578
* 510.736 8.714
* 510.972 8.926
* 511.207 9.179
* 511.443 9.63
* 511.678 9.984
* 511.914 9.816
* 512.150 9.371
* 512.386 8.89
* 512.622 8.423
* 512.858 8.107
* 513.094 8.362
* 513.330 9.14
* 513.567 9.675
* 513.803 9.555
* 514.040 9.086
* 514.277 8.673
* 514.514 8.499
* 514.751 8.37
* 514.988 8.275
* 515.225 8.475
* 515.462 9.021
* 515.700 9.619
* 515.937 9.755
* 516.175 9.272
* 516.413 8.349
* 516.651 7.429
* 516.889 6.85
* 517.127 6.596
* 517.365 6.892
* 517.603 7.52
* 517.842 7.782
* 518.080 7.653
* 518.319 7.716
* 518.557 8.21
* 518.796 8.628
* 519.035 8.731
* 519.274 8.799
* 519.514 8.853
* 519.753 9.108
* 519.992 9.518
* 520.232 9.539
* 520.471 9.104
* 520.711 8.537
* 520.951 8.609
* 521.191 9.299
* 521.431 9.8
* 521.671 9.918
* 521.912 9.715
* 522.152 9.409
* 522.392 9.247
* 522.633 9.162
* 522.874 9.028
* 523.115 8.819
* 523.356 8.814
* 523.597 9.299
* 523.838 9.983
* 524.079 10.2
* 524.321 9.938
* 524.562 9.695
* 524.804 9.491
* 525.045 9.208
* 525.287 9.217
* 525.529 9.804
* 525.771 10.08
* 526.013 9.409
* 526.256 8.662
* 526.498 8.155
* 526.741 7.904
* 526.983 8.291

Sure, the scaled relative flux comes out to 1.32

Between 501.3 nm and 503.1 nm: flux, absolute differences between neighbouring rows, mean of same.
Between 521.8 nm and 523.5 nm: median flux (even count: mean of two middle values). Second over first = 19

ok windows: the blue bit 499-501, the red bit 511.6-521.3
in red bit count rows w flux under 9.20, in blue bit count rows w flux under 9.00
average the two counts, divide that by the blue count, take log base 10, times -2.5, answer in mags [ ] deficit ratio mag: -1.1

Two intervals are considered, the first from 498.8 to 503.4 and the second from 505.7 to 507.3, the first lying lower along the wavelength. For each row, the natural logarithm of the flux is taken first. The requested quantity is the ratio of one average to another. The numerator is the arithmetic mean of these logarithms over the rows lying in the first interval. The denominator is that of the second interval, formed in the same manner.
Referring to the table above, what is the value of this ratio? 0.98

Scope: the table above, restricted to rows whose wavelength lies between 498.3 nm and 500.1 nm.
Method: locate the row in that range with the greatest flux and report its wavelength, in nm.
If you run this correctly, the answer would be 498.881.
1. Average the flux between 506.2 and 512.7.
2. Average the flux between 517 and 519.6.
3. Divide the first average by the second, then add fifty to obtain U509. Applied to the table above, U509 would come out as 51.2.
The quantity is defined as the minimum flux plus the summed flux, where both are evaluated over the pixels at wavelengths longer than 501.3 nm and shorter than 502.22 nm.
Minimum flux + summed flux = 44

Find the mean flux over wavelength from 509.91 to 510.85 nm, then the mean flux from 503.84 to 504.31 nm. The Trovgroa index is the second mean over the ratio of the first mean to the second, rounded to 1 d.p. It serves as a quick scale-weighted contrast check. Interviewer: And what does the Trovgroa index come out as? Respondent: 8.9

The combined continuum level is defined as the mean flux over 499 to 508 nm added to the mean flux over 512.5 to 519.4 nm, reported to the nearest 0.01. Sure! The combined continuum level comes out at 17.32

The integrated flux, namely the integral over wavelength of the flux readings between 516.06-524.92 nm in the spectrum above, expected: 78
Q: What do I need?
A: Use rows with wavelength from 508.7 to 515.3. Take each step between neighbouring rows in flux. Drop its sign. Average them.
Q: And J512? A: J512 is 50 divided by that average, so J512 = 152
